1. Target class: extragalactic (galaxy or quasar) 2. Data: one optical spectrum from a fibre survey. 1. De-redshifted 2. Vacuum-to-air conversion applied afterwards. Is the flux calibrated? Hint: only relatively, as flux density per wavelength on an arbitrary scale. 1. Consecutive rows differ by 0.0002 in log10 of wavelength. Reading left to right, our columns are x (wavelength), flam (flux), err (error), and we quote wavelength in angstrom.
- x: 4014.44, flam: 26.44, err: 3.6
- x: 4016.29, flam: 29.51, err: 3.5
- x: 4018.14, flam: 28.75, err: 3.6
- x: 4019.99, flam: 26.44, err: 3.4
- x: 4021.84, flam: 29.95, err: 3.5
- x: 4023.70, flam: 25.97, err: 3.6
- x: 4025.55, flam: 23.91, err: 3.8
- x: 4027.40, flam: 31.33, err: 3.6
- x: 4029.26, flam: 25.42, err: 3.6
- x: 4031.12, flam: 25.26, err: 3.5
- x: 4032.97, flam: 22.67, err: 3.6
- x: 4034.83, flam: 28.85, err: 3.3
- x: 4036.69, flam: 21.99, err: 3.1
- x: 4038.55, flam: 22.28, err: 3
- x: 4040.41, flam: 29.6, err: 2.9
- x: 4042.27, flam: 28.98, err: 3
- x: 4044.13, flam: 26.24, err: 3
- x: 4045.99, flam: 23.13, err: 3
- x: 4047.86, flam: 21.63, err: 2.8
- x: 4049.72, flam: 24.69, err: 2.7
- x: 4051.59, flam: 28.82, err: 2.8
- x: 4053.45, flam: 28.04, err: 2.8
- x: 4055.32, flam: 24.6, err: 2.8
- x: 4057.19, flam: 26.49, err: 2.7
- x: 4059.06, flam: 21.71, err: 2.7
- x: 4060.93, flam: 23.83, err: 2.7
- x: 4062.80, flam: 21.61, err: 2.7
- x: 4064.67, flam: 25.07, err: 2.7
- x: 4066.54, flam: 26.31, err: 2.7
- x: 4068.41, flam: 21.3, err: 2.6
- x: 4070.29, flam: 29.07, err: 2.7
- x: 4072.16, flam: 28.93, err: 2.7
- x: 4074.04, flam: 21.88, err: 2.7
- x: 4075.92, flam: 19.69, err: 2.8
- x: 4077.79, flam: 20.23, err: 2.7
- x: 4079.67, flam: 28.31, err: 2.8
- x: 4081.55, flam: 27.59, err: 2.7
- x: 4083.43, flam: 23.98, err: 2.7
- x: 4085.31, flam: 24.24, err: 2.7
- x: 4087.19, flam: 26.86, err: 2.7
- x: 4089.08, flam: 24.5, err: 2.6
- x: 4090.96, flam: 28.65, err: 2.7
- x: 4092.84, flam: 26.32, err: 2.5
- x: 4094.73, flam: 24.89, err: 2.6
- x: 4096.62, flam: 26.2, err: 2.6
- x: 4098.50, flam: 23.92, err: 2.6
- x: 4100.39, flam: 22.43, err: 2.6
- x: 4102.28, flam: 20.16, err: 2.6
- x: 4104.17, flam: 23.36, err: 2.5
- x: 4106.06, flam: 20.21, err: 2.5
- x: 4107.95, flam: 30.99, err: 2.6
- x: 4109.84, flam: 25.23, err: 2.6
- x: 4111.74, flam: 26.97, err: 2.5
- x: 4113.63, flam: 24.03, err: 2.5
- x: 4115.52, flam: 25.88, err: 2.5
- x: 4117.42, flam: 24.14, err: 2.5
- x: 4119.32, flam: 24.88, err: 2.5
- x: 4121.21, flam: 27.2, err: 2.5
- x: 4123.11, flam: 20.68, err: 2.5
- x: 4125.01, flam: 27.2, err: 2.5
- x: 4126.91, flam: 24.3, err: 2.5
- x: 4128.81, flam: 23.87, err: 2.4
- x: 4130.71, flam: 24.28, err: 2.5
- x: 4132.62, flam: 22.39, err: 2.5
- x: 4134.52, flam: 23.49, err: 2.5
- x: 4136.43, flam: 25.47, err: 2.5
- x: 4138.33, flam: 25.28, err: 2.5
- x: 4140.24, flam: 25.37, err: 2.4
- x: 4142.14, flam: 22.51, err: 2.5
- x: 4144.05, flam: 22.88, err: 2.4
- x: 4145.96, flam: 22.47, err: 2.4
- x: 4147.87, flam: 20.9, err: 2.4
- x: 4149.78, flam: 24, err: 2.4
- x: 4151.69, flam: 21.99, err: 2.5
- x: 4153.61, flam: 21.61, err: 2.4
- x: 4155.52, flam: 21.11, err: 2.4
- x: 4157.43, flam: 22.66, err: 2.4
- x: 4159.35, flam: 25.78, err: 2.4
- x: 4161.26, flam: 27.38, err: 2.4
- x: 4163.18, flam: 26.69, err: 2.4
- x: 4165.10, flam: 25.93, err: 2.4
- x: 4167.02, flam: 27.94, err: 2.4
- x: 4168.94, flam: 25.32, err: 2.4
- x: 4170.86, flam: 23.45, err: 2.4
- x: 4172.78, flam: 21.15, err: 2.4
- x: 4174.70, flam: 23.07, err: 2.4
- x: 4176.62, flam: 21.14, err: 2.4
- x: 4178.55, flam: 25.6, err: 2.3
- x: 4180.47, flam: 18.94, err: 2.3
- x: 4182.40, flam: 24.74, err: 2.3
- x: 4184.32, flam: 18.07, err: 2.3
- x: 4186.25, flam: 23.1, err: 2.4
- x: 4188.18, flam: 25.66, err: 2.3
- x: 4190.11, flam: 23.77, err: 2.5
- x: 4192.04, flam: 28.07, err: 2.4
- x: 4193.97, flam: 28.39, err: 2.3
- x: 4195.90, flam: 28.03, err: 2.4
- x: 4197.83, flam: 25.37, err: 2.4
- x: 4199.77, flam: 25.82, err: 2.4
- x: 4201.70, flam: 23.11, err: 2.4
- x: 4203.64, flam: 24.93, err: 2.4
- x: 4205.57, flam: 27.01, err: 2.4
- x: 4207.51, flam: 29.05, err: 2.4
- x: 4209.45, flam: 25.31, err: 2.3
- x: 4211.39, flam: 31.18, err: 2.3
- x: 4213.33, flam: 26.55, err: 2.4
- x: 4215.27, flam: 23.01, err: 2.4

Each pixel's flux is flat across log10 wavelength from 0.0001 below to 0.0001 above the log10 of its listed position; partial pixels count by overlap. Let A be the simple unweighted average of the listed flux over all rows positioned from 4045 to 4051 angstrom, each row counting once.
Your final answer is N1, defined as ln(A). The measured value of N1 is 3.14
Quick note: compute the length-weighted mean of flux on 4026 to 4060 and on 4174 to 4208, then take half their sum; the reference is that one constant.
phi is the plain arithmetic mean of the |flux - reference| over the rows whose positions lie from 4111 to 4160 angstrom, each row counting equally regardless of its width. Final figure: 1.85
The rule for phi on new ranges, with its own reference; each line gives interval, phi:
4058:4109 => 2.67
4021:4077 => 2.64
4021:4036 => 2.47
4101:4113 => 3.24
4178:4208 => 2.26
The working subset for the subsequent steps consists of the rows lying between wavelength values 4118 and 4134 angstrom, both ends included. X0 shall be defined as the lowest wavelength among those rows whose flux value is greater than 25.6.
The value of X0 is 4121.21 angstrom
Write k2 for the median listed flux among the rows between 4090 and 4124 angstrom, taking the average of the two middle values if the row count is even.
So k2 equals 24.9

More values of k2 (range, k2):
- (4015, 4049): 26.1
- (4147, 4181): 23.3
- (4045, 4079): 24.2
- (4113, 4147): 24.2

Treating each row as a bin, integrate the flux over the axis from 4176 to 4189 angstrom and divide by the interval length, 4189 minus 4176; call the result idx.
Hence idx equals 22.5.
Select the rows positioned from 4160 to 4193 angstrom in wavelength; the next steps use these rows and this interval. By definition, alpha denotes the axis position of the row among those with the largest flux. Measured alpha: 4192.04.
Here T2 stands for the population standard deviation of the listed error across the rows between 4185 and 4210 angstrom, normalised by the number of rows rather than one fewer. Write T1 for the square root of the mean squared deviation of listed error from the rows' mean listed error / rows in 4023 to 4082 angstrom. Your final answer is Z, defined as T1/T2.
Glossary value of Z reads 6.5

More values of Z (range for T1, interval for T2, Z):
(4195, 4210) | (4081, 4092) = 0.9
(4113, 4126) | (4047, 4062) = 0.0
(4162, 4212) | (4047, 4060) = 1.1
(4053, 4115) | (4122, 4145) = 2.1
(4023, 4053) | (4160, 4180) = 11.6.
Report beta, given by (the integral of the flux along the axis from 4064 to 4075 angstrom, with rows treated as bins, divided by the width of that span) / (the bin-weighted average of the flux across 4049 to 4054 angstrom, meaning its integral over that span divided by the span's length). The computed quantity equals 0.93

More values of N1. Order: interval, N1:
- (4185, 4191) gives 3.19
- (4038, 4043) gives 3.29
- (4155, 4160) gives 3.14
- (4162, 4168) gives 3.29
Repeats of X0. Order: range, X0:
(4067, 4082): 4070.29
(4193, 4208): 4193.97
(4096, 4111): 4096.62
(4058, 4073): 4066.54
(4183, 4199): 4188.18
